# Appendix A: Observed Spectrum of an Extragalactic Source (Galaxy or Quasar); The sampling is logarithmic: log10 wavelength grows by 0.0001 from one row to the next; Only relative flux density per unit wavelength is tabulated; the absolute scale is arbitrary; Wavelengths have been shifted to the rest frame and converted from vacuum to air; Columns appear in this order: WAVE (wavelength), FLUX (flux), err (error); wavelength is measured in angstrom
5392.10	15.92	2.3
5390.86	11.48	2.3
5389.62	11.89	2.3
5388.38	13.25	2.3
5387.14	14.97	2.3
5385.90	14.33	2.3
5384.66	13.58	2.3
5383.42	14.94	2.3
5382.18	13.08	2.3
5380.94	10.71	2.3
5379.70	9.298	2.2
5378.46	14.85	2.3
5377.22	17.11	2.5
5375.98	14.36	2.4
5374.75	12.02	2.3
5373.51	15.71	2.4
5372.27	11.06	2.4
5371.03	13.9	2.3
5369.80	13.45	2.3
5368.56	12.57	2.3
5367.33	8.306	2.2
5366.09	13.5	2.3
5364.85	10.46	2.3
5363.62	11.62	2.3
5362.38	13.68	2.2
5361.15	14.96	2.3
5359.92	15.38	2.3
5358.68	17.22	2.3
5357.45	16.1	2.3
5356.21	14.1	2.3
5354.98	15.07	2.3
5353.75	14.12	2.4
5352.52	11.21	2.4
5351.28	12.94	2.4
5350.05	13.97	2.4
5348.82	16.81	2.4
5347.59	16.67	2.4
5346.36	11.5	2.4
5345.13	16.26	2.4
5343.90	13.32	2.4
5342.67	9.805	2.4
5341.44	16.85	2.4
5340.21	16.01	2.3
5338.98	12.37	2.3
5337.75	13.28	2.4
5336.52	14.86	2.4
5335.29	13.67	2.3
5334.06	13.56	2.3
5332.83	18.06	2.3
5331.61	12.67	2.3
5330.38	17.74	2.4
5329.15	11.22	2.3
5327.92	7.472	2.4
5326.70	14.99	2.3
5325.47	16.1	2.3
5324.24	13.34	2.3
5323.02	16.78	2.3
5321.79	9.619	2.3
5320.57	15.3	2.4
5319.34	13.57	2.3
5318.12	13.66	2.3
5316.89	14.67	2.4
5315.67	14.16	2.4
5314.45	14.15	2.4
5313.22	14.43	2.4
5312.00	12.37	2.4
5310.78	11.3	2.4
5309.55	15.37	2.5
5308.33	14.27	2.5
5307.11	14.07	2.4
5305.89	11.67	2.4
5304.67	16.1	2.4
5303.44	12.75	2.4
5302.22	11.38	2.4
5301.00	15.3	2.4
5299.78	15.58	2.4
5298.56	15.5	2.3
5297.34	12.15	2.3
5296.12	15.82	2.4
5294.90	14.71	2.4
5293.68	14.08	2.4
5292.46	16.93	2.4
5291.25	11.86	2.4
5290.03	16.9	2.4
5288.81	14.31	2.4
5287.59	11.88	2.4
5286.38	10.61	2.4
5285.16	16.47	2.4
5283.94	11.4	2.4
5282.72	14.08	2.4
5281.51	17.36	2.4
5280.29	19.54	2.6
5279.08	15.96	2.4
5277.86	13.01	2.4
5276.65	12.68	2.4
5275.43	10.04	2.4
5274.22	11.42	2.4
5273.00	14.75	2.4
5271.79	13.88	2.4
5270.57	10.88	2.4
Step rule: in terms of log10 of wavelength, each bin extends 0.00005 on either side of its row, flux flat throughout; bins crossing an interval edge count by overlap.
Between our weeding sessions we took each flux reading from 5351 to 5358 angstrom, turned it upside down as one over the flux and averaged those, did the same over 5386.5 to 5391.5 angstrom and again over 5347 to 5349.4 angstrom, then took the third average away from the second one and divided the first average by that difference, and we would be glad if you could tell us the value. 4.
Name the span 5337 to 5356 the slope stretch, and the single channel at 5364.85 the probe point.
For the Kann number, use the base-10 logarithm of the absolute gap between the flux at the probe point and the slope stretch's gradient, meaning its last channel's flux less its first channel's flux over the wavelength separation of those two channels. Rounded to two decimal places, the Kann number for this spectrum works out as 1.02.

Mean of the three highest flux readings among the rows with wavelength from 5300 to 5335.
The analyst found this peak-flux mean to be 17.5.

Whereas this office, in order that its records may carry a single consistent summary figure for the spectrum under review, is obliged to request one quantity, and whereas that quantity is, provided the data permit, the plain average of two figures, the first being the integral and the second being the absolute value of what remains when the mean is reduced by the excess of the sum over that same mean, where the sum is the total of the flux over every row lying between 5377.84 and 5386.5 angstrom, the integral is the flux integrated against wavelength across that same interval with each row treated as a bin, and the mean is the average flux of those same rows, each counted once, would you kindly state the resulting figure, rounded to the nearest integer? 89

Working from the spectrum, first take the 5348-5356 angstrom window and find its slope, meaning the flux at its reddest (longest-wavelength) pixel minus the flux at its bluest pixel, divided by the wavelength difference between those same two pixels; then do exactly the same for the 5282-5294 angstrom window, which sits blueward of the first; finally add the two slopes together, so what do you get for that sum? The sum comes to -0.28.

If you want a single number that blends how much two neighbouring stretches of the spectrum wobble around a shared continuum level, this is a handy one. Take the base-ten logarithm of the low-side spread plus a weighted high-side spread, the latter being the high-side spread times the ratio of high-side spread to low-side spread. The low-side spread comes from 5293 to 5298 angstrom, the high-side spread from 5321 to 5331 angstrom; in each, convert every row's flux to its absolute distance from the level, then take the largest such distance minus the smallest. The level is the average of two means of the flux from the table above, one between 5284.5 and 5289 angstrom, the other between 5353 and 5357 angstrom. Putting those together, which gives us 1.3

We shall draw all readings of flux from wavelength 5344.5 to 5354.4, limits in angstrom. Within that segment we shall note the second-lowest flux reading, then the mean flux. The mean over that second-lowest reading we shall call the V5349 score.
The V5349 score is 1.23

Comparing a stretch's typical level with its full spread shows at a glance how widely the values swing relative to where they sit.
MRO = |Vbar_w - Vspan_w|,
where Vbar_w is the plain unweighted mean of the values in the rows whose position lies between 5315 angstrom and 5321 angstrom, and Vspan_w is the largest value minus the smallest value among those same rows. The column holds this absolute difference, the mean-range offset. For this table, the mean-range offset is 12.5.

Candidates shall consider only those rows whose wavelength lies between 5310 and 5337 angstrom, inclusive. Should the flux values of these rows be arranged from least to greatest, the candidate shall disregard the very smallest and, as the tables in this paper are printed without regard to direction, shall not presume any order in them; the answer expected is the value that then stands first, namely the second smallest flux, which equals 9.619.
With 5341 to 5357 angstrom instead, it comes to 11.21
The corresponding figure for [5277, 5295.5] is 11.4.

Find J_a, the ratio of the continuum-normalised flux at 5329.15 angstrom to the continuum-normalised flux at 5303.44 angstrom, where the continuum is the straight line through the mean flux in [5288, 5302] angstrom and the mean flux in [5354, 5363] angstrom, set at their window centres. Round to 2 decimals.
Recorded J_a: 0.87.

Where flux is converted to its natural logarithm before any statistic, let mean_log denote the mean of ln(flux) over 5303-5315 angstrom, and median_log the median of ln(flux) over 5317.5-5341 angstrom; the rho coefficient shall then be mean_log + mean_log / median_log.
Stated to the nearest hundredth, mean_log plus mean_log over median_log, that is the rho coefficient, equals 3.60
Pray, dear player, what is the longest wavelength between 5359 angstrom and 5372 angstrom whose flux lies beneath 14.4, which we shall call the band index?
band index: 5371.03 angstrom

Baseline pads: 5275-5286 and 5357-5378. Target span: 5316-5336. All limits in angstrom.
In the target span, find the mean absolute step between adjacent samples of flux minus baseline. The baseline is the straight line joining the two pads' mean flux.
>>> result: 3.7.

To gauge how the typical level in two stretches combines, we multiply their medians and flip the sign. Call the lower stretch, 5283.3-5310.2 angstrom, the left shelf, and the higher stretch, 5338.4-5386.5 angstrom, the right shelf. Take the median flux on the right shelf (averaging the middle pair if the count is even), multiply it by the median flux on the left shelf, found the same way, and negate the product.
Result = -199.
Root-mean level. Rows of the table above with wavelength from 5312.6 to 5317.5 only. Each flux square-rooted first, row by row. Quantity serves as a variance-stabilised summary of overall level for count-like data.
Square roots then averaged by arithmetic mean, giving 3.79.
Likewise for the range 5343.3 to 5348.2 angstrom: 3.79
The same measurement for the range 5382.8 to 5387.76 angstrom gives 3.80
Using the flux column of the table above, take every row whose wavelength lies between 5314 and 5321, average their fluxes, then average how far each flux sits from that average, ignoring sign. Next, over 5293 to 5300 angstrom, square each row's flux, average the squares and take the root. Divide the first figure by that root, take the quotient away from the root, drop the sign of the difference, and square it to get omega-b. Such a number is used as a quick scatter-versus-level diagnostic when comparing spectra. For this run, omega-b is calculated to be 215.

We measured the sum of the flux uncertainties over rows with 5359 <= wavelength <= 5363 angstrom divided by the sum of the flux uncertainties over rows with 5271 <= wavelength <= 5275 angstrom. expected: 0.944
